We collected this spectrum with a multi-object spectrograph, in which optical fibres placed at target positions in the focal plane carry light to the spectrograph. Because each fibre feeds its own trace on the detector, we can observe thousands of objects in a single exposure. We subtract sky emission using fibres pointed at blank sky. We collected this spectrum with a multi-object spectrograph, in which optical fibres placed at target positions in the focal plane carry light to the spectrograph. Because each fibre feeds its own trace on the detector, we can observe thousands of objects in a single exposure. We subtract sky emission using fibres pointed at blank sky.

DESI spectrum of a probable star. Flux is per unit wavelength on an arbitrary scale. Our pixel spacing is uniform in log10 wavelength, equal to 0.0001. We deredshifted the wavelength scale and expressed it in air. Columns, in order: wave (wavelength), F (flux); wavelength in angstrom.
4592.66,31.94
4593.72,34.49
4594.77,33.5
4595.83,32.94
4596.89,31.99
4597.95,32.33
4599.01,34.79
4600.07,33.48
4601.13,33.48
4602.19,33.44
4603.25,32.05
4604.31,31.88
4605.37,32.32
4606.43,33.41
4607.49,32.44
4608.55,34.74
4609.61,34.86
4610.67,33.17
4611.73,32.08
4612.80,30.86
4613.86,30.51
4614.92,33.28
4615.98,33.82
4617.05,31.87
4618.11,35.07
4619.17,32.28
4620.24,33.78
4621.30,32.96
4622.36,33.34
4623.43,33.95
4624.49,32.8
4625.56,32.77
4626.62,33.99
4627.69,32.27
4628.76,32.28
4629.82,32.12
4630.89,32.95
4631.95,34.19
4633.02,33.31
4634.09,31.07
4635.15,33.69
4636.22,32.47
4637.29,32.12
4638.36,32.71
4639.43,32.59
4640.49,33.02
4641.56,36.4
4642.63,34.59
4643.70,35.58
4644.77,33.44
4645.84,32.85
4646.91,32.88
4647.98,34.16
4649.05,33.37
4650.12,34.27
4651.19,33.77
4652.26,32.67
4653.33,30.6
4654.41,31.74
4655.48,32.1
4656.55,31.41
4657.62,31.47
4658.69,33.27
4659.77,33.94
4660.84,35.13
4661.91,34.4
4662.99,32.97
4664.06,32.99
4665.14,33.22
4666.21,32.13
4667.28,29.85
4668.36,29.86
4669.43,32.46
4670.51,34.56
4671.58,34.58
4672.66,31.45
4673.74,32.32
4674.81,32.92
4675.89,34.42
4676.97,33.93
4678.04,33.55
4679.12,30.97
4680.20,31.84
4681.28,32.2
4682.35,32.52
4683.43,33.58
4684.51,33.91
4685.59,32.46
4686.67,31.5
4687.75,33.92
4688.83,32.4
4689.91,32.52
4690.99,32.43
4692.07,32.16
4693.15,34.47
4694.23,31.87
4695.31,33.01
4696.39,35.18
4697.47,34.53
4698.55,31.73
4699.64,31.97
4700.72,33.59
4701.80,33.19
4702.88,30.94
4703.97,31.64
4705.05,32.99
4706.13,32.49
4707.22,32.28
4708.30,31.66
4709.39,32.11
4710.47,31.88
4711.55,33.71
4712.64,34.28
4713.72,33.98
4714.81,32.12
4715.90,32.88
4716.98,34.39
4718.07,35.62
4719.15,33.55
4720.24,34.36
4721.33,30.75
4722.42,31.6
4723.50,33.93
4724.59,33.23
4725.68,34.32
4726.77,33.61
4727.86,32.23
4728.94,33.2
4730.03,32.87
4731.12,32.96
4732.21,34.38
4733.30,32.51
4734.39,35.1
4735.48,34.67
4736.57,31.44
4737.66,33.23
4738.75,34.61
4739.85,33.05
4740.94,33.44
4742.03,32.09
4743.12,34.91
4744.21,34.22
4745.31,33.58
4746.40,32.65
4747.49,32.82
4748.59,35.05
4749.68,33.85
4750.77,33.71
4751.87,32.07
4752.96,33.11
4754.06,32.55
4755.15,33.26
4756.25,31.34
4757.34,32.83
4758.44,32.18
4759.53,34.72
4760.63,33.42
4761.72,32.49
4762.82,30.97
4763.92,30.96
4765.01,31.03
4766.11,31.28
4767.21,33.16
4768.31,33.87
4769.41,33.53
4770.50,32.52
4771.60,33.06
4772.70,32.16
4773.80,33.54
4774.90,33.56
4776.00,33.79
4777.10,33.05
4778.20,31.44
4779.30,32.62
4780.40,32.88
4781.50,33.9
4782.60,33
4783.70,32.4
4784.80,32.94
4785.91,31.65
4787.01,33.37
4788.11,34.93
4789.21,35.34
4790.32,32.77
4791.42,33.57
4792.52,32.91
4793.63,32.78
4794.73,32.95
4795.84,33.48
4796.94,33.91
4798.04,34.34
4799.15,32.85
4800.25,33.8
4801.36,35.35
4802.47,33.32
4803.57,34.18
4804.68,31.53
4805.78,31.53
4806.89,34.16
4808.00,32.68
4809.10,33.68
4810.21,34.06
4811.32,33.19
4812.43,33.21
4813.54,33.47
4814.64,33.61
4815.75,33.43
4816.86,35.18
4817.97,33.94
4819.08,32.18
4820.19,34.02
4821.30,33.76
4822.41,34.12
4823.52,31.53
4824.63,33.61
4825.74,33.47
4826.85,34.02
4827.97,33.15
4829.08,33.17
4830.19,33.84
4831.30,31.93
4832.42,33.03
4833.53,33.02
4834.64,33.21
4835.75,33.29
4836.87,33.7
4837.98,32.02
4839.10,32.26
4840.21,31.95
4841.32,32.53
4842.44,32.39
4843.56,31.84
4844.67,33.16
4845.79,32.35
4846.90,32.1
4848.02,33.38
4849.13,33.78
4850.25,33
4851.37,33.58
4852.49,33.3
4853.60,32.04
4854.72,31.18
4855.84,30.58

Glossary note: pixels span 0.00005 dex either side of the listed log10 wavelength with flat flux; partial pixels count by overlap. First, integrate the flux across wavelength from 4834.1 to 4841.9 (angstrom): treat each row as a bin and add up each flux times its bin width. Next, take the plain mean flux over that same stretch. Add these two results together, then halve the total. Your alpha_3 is 144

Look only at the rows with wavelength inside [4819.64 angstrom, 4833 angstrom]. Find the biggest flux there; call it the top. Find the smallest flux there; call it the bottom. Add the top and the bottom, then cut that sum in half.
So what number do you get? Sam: 32.8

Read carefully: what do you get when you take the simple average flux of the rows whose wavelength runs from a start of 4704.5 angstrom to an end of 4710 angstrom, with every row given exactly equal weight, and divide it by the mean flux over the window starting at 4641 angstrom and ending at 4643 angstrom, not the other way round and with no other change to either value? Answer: 0.910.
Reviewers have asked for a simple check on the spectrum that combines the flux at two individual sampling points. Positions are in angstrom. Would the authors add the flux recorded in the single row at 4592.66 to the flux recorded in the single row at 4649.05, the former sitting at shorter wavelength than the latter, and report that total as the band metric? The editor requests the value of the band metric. 65.3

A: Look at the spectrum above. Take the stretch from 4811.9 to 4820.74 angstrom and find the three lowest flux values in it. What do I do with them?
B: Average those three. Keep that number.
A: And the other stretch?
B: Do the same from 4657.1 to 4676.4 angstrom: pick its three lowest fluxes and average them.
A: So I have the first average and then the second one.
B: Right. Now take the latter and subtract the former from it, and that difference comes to -2.6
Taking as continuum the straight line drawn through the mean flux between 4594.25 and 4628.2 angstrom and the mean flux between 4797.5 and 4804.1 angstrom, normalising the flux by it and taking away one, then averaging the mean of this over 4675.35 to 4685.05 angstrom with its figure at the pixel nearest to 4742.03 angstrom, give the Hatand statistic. -0.029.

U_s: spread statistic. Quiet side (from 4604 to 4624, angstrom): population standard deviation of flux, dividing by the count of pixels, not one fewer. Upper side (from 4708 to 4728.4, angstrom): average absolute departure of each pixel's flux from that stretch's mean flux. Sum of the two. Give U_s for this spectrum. 2.30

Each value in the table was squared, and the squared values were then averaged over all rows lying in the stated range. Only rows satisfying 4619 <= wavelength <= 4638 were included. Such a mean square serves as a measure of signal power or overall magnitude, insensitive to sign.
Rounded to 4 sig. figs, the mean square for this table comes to 1084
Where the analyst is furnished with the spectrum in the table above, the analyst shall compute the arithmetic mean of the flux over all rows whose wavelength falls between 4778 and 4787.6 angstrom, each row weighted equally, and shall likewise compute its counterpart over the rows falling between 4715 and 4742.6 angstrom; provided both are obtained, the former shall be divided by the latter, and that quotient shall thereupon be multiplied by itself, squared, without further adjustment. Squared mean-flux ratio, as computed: 0.96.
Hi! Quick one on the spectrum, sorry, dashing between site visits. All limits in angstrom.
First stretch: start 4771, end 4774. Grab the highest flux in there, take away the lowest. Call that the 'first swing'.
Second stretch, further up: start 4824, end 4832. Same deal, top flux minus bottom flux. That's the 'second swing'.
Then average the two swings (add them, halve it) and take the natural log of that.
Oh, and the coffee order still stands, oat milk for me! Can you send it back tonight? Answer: 0.55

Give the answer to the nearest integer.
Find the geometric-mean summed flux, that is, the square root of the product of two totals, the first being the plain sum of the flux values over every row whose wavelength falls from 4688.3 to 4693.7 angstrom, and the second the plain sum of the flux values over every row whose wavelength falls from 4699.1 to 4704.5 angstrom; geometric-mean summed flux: 163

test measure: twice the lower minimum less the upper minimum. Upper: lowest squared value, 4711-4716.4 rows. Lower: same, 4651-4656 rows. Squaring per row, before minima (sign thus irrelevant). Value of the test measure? 841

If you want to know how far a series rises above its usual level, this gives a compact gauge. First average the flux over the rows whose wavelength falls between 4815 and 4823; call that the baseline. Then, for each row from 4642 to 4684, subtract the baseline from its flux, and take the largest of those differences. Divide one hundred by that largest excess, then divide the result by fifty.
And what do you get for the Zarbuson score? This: 1.1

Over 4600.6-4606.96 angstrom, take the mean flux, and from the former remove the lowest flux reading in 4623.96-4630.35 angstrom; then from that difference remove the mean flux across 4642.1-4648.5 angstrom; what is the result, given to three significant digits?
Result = -33.3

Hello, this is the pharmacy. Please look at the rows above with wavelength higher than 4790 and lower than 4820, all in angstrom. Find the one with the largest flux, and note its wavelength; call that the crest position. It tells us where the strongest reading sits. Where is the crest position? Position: 4801.36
